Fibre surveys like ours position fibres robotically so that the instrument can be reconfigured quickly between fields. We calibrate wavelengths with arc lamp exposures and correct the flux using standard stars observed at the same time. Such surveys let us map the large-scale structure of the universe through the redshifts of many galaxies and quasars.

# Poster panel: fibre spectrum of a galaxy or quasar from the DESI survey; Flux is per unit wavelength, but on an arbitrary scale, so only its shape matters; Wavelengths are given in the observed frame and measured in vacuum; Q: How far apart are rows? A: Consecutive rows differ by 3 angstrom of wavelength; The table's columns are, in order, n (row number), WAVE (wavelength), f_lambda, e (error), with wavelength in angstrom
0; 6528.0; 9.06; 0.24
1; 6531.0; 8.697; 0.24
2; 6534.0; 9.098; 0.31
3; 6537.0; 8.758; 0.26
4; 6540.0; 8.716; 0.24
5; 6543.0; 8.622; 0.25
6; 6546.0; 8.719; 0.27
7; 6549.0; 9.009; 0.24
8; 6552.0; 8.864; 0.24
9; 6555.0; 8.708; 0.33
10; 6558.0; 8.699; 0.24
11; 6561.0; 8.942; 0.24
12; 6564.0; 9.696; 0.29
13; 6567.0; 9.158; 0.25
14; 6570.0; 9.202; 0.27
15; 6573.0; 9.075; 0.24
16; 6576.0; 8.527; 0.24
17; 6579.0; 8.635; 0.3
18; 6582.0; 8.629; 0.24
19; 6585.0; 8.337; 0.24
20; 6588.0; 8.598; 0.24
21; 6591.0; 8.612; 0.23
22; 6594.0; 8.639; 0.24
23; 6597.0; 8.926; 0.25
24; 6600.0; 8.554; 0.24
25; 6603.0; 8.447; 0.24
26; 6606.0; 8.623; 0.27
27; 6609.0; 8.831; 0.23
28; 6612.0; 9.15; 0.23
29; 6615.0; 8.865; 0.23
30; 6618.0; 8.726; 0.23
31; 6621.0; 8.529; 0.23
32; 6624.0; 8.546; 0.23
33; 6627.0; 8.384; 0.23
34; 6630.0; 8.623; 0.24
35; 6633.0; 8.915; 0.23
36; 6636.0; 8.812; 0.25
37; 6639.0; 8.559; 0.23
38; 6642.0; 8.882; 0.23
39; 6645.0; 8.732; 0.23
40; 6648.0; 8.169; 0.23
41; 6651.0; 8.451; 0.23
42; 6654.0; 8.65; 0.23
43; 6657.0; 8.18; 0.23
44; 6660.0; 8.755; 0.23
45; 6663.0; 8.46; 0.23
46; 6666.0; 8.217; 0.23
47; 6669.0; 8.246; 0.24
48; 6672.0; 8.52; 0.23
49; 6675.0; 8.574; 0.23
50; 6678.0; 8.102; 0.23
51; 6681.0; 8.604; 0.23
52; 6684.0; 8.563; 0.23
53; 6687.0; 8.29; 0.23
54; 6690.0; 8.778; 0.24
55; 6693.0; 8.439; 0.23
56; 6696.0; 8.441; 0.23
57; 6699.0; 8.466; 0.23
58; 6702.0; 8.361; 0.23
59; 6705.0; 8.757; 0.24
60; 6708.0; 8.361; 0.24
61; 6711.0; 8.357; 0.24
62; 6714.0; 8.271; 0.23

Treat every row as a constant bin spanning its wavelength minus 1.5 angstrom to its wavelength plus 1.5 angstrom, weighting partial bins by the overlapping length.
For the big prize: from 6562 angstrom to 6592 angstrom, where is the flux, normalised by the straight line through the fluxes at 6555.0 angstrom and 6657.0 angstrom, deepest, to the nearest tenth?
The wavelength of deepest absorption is 6585.0 angstrom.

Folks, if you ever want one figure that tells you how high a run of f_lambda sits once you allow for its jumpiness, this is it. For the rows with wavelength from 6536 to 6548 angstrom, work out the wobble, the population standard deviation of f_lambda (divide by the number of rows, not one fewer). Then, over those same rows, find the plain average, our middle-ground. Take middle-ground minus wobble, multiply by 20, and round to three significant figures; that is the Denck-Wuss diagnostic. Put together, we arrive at 173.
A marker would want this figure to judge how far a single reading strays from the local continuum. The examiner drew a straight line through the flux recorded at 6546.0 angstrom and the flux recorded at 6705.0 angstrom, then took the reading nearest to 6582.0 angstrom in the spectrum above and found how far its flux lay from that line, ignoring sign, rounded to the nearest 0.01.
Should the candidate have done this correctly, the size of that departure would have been 0.10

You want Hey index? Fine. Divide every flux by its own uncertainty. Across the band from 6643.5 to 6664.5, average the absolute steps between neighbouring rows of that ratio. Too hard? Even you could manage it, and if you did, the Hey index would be 1.7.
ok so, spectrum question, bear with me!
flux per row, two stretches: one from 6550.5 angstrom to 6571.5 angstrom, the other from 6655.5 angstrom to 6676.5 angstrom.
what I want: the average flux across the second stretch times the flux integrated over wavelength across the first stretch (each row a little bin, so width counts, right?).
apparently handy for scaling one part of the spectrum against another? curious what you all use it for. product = 1599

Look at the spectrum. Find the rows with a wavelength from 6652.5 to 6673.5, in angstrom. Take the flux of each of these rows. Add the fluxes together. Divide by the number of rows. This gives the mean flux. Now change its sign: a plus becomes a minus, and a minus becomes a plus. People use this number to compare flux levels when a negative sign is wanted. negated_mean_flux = -8.43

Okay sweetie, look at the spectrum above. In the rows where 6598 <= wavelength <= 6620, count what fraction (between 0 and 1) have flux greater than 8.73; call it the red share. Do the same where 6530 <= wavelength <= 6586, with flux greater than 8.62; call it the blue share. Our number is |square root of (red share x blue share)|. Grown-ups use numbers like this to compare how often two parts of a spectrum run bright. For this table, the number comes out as 0.62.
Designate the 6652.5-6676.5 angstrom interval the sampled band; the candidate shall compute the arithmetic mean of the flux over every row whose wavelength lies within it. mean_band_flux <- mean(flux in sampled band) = 8.45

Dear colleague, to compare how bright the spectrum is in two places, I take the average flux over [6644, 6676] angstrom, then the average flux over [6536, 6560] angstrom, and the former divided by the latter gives 0.96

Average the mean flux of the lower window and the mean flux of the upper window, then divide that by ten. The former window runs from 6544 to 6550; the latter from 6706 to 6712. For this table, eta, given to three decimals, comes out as 0.861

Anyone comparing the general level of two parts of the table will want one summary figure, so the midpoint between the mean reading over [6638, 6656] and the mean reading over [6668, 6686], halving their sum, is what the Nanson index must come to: 8.50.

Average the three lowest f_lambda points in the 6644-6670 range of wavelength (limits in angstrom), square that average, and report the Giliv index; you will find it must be 67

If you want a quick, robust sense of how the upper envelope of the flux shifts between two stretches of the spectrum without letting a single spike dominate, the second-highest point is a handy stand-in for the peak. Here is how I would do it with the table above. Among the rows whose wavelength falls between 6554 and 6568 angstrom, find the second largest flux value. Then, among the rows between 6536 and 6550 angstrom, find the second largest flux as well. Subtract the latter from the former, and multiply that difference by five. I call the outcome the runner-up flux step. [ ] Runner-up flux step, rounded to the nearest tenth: 2.0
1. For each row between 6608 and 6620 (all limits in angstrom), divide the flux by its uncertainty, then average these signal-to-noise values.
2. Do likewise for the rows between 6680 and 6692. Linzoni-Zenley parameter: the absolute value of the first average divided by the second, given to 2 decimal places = 1.05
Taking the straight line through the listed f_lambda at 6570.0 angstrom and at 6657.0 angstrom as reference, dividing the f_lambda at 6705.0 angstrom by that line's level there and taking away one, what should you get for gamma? 0.15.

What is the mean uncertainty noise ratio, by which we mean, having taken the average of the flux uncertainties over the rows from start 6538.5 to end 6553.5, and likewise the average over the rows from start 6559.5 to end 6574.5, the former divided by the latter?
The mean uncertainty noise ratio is 0.96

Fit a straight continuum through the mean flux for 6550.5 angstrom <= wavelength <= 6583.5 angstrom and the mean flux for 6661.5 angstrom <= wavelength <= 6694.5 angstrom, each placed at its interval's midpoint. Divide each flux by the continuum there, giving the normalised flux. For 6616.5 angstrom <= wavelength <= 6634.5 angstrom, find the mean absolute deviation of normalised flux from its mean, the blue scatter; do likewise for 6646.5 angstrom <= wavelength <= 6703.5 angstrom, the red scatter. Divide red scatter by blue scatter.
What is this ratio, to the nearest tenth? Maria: 1.3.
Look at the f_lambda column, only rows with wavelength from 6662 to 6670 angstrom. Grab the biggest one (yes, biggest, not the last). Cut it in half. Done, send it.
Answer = 4.230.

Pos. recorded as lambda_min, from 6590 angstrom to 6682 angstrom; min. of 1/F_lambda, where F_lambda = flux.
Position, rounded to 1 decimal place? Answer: 6612.0 angstrom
